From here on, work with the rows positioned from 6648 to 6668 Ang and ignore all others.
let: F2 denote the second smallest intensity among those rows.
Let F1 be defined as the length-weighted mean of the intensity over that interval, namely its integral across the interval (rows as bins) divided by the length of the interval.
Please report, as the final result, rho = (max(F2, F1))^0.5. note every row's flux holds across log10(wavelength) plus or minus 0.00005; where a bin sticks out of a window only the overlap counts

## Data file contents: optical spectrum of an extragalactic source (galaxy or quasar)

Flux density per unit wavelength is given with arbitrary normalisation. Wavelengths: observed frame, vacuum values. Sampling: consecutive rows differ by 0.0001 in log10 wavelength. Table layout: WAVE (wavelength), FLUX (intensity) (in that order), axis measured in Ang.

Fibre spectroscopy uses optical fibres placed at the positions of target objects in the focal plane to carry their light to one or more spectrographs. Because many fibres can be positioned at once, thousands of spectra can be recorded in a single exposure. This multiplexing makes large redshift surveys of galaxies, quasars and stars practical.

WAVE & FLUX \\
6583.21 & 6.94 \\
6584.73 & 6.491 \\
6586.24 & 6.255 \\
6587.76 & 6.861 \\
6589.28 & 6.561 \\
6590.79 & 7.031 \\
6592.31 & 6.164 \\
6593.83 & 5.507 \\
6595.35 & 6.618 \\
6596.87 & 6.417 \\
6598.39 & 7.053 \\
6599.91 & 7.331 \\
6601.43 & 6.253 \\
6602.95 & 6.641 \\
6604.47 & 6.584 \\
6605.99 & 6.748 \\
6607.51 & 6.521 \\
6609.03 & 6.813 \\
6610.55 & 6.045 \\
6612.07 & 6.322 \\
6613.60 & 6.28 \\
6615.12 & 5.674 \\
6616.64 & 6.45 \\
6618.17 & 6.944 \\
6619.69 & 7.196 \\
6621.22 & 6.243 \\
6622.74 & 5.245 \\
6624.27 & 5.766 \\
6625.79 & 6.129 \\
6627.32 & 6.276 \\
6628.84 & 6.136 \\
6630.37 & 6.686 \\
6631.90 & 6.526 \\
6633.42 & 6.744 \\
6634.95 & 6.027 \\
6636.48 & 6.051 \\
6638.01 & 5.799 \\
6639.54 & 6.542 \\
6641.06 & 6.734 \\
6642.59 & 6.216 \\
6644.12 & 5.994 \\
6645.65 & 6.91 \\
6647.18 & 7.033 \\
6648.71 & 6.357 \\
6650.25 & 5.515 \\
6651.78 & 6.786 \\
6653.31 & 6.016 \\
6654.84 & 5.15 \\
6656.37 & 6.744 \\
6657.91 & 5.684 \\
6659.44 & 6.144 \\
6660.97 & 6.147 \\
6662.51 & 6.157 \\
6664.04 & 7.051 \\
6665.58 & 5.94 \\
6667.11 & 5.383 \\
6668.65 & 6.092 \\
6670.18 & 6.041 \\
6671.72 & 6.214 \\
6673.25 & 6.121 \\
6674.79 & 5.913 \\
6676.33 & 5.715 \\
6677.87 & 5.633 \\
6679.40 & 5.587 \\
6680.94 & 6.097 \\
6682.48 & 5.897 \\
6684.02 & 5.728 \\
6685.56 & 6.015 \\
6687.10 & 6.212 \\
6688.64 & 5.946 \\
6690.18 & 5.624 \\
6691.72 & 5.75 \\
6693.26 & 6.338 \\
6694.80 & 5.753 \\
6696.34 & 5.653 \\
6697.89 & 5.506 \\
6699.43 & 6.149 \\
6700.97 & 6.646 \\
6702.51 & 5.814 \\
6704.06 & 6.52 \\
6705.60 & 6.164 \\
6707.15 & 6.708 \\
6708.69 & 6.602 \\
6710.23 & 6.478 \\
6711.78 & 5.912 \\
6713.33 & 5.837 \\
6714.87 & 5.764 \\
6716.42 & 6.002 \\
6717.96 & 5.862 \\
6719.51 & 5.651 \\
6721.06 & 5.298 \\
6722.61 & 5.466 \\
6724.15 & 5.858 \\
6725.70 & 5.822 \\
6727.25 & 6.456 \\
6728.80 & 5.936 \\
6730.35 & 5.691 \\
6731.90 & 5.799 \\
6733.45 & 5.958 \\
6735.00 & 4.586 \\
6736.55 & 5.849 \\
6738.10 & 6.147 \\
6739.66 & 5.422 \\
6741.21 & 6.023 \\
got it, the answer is 2.466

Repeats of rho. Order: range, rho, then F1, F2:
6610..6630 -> 2.494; 6.22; 5.674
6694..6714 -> 2.477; 6.13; 5.653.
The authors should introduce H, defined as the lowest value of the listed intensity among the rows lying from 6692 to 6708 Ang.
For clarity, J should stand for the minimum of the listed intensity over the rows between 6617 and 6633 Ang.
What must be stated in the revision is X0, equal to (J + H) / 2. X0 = 5.38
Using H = 5.506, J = 5.245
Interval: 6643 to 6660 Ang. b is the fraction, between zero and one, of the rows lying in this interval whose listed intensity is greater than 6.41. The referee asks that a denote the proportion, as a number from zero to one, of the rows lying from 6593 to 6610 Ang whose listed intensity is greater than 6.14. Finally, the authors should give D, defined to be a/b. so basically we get 2.5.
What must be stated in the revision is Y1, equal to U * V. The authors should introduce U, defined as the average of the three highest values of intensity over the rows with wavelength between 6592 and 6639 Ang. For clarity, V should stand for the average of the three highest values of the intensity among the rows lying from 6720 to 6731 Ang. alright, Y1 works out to 43.8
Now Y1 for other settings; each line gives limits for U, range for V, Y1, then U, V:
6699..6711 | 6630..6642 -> 44.7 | 6.7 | 6.7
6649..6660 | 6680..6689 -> 40.1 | 6.6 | 6.1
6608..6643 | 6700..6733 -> 46.5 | 7.0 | 6.7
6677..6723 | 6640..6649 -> 45.8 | 6.7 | 6.9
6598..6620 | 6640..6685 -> 50.3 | 7.2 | 7.0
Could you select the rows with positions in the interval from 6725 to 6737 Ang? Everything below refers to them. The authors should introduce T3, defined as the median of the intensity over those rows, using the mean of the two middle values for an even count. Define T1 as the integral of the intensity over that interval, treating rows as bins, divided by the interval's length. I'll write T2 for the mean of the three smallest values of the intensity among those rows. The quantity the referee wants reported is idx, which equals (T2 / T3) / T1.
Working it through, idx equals 0.159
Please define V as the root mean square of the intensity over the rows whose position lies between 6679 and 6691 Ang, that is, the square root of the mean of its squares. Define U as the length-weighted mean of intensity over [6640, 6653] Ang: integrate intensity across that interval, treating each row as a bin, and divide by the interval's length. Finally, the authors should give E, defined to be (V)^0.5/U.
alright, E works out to 0.38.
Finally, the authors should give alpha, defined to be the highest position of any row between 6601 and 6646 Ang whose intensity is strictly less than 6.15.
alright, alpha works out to 6644.12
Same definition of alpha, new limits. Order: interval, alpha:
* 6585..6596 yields 6593.83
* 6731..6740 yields 6739.66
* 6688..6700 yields 6699.43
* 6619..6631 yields 6628.84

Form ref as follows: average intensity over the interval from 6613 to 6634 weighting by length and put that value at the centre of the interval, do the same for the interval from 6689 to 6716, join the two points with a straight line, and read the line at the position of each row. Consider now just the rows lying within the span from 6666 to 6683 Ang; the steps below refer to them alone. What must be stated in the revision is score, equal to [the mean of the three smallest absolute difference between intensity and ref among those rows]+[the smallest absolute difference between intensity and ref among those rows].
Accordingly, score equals 0.08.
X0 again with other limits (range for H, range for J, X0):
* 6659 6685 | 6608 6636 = 5.31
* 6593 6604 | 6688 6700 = 5.51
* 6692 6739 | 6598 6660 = 4.87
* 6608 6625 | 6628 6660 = 5.20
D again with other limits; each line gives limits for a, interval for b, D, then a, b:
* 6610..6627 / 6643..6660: 1.5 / 0.55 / 0.36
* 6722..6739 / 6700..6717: 0.4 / 0.18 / 0.45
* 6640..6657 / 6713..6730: 7.0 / 0.64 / 0.09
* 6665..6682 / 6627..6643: 0.2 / 0.09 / 0.45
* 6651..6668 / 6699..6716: 1.2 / 0.55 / 0.45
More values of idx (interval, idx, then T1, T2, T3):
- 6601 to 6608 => 0.149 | 6.6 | 6.45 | 6.58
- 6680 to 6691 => 0.163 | 5.9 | 5.75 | 5.95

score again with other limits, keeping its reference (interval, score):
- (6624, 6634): 0.13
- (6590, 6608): 0.14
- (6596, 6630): 0.04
